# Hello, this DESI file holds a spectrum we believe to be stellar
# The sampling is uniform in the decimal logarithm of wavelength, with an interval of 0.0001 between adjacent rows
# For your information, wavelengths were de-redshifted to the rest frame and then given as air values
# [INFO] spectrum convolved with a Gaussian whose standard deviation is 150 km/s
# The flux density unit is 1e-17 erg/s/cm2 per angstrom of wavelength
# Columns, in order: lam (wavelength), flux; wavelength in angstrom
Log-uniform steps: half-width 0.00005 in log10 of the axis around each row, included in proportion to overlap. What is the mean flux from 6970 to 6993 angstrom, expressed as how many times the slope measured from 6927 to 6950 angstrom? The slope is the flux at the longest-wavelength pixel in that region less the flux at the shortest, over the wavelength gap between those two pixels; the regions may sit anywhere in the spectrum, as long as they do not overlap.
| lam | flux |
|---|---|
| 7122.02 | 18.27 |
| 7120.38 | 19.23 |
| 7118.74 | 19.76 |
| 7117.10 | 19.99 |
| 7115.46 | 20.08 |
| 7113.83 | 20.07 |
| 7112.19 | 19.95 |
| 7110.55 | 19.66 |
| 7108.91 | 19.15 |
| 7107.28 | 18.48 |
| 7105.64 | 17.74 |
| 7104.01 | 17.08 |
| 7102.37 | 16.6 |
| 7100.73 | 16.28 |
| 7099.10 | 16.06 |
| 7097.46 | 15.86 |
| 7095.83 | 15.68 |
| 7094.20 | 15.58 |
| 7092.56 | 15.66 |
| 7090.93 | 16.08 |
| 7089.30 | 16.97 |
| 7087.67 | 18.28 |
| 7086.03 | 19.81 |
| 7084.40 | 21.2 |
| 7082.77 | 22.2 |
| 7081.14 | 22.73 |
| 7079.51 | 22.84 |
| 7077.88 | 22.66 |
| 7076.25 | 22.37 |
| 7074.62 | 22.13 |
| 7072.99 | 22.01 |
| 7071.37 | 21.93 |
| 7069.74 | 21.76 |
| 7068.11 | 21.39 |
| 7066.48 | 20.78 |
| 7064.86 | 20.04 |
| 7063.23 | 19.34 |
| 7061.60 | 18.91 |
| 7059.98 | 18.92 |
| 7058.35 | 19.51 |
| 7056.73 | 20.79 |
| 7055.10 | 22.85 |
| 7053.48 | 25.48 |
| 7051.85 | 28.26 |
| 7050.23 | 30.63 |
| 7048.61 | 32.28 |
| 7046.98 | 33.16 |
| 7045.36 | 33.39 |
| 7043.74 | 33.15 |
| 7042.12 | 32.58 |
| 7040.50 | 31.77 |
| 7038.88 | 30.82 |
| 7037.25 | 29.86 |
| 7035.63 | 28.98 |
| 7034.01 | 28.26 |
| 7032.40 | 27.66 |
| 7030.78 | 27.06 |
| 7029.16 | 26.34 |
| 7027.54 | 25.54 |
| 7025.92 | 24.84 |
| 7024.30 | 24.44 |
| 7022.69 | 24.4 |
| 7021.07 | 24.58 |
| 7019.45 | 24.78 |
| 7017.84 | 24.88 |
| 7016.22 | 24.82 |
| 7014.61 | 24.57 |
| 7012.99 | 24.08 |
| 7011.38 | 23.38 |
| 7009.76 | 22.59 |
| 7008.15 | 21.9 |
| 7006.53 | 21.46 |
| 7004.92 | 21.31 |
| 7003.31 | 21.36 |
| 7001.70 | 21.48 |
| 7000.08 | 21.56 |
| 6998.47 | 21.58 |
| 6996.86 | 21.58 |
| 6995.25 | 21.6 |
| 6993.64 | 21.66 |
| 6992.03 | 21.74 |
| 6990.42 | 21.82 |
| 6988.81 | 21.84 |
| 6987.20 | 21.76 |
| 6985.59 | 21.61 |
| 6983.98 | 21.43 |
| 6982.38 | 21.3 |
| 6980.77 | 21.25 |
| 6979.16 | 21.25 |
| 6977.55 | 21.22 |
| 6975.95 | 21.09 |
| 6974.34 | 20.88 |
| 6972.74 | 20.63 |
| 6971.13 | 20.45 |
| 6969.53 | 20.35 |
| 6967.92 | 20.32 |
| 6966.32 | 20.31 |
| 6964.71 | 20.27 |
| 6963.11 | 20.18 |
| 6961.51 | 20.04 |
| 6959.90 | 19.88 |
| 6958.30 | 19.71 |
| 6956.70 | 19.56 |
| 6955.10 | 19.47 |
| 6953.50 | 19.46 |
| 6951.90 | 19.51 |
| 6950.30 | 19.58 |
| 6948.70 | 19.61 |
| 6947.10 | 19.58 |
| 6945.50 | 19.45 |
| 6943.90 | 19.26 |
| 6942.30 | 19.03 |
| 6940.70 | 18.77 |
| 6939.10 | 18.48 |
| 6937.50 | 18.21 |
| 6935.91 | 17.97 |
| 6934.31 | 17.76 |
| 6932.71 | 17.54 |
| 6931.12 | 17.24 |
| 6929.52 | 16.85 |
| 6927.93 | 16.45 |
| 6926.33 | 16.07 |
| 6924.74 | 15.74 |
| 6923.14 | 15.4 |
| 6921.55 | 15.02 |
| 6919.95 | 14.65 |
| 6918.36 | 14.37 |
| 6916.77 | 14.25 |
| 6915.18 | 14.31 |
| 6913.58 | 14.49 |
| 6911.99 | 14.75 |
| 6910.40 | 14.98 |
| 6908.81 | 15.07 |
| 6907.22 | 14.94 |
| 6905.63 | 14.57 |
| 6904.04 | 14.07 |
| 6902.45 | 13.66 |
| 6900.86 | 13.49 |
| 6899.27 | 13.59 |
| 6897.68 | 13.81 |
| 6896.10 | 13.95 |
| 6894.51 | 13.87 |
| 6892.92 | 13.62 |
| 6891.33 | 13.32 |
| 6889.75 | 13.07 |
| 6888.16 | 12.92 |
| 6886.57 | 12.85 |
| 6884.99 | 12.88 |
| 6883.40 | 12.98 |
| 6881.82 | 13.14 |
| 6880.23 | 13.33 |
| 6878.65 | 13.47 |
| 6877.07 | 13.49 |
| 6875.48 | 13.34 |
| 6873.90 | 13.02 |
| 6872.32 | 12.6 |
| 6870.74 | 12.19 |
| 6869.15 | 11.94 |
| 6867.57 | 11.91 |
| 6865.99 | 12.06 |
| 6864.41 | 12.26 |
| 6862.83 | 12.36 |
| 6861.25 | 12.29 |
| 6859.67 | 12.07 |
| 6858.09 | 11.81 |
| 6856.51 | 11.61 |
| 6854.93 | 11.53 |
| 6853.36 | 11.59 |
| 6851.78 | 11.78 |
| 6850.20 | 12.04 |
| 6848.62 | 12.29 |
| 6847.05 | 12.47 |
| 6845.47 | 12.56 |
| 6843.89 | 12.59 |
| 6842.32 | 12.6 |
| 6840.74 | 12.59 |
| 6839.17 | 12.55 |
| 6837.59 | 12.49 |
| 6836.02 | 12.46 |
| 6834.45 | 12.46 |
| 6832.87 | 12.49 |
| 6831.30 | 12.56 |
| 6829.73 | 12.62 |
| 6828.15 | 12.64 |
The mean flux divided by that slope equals 140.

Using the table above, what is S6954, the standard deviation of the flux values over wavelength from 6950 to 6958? 0.05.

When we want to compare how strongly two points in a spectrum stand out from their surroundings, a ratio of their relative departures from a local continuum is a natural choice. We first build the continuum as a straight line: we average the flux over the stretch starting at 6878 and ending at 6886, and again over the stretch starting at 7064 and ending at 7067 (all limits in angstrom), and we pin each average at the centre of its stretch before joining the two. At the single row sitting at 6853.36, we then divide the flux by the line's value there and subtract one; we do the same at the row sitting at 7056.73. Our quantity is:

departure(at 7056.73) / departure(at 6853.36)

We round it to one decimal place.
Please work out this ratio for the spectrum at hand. -1.0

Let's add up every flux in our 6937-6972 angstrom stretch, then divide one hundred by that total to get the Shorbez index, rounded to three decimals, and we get 0.232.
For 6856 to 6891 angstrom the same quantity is 0.360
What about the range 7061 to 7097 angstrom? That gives 0.227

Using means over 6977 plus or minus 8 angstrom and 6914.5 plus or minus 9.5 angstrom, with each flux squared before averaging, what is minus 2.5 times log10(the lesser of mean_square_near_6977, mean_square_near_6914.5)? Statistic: -5.84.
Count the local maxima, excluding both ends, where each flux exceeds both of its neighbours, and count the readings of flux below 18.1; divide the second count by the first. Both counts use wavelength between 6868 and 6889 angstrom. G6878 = 13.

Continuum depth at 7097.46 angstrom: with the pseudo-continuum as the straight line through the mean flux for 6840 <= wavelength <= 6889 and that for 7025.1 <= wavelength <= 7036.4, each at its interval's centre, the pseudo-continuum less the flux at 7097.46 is 17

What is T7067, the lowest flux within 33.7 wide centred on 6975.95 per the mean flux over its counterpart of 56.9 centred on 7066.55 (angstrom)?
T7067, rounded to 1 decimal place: 0.9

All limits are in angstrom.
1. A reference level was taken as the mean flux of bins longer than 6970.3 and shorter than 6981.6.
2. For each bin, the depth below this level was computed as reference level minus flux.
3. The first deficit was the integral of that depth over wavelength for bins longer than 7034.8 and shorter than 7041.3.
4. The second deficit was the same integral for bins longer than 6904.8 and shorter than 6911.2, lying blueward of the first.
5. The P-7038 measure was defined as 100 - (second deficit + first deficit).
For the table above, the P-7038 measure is 122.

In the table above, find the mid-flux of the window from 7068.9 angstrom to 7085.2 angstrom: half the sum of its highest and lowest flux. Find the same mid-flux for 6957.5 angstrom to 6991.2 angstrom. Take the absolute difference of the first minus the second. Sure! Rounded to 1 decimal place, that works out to 1.2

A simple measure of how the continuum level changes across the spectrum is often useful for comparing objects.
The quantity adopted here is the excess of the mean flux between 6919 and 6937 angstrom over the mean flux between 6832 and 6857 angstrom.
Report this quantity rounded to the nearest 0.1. 4.2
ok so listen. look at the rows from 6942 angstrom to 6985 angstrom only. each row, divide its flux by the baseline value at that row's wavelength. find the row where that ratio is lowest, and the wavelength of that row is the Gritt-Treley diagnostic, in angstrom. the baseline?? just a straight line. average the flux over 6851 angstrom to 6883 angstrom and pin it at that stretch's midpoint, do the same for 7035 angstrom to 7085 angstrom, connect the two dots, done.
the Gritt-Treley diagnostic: 6971.13 angstrom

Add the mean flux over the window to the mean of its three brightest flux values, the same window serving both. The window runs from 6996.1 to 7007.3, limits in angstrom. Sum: 43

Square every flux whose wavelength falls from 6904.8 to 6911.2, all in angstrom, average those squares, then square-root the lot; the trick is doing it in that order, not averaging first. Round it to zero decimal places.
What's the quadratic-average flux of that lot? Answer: 15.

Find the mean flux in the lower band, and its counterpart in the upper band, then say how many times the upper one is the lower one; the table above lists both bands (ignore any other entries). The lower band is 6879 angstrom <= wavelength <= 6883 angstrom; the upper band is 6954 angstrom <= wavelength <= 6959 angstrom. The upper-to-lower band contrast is 1.48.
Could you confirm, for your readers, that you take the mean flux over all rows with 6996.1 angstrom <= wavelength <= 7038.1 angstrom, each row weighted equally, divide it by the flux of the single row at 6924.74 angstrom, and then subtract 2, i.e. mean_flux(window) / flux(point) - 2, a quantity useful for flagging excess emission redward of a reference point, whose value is -0.45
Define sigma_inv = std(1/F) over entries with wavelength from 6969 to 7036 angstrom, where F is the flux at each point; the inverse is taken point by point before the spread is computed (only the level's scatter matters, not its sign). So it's 0.0040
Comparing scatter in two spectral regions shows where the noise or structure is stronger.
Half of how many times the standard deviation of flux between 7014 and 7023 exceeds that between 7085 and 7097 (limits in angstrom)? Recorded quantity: 0.06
